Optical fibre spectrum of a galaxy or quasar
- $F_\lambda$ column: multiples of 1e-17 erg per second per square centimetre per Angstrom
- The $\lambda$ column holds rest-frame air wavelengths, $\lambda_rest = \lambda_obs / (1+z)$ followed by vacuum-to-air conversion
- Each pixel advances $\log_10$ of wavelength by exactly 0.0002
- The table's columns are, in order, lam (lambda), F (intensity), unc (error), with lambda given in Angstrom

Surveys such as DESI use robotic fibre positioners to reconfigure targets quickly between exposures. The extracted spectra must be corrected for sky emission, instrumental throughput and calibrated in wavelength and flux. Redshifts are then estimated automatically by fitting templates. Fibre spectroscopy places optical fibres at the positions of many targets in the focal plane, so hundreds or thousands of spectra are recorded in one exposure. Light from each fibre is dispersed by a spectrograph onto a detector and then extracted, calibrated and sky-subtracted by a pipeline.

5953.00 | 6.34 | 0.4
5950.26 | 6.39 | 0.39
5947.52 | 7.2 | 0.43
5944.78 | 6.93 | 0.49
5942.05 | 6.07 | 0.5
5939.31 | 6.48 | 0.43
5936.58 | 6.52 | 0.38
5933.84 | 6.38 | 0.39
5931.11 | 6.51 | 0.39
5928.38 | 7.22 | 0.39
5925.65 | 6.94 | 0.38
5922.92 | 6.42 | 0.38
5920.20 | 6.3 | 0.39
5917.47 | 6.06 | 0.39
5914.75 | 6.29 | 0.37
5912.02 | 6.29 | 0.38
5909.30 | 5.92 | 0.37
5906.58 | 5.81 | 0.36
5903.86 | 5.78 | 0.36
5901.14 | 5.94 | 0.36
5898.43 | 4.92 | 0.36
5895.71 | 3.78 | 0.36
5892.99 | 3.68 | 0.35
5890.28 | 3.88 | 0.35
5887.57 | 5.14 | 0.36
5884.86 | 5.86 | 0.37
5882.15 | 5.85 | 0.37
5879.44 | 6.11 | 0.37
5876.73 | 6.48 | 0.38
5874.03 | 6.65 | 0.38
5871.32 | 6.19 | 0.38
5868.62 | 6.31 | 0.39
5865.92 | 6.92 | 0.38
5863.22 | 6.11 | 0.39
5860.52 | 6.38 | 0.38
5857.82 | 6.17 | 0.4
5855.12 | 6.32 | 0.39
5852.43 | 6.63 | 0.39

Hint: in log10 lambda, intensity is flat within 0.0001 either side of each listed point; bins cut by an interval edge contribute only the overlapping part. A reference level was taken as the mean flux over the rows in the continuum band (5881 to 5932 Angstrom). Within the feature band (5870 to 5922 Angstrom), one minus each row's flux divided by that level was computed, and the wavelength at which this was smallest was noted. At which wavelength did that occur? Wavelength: 5874.03 Angstrom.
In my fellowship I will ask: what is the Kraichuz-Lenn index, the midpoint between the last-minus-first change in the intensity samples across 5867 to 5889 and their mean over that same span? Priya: 2.45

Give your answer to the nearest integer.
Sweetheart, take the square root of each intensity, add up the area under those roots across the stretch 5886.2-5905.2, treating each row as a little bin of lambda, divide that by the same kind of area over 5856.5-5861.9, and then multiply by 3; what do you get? 9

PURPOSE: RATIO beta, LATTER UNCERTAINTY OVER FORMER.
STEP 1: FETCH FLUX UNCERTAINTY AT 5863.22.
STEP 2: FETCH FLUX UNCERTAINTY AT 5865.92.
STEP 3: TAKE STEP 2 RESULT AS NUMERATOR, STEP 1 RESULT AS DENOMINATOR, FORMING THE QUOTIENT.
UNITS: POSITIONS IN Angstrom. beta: 0.97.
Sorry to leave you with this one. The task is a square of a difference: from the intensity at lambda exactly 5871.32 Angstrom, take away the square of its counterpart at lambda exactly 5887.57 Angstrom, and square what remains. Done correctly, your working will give 409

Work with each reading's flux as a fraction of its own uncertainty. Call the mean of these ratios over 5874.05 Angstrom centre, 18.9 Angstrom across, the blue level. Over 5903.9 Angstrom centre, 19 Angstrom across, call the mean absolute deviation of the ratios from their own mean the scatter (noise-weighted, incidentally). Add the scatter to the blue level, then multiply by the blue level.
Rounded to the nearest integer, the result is 311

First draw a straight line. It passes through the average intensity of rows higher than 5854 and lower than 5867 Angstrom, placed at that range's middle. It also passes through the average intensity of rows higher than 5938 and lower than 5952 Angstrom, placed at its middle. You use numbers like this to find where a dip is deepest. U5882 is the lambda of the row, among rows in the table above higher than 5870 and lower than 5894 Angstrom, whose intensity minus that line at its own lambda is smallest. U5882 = 5892.99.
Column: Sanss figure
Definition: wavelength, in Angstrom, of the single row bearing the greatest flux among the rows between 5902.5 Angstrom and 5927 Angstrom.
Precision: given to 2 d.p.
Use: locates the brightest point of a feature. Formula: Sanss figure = 5925.65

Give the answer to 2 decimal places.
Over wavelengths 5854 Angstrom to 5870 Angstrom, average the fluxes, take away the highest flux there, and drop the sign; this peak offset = 0.55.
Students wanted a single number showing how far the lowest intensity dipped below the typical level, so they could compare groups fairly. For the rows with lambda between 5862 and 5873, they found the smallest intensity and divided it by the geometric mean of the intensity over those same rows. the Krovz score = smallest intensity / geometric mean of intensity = 0.958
